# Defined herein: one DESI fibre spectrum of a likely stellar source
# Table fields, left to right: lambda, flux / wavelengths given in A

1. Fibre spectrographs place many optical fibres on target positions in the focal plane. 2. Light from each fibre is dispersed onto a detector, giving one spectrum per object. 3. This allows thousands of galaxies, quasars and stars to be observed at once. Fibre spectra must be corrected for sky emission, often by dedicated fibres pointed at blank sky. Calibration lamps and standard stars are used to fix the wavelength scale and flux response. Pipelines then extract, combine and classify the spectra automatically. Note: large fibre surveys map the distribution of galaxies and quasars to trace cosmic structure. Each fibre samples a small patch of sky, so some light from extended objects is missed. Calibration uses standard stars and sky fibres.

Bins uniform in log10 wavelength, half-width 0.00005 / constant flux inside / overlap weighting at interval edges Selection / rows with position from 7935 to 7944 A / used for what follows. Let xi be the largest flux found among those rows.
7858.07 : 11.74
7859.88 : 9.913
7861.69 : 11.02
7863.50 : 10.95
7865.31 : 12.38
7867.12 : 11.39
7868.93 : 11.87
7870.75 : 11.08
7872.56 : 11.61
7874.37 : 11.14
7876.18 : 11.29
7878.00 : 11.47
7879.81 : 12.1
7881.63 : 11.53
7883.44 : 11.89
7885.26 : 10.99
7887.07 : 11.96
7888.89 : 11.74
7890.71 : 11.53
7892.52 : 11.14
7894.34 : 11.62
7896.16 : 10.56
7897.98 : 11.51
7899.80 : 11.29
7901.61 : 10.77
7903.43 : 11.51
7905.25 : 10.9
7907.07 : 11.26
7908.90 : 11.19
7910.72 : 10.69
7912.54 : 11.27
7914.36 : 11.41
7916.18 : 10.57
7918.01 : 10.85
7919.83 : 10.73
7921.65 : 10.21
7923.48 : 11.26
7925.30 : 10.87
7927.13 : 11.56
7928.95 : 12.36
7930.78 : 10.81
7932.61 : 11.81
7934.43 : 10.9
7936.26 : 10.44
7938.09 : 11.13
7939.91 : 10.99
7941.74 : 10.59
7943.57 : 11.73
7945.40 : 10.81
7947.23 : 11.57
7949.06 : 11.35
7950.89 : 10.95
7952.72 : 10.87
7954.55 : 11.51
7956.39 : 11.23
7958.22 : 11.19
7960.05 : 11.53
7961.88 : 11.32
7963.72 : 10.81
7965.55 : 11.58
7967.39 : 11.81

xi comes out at 11.73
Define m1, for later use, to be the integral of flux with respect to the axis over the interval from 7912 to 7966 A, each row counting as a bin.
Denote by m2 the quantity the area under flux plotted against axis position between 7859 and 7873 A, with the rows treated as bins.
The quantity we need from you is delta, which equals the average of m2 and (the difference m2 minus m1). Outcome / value -143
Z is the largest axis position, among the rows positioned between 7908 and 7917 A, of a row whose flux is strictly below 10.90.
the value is 7916.18 A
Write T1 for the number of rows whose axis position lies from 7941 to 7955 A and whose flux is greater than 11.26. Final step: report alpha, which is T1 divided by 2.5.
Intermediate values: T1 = 4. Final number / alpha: 1.6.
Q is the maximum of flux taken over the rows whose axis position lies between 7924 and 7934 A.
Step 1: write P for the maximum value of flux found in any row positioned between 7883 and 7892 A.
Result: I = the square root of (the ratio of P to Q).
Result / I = 0.98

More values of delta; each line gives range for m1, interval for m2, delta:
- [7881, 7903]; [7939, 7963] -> 144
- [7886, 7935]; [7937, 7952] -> -107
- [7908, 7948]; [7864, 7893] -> 114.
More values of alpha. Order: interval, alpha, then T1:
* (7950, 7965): 1.2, 3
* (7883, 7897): 2.0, 5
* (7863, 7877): 2.0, 5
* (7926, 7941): 1.2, 3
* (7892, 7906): 1.6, 4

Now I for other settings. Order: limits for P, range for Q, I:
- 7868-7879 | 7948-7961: 1.01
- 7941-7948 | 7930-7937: 1.00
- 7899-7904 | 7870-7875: 1.00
